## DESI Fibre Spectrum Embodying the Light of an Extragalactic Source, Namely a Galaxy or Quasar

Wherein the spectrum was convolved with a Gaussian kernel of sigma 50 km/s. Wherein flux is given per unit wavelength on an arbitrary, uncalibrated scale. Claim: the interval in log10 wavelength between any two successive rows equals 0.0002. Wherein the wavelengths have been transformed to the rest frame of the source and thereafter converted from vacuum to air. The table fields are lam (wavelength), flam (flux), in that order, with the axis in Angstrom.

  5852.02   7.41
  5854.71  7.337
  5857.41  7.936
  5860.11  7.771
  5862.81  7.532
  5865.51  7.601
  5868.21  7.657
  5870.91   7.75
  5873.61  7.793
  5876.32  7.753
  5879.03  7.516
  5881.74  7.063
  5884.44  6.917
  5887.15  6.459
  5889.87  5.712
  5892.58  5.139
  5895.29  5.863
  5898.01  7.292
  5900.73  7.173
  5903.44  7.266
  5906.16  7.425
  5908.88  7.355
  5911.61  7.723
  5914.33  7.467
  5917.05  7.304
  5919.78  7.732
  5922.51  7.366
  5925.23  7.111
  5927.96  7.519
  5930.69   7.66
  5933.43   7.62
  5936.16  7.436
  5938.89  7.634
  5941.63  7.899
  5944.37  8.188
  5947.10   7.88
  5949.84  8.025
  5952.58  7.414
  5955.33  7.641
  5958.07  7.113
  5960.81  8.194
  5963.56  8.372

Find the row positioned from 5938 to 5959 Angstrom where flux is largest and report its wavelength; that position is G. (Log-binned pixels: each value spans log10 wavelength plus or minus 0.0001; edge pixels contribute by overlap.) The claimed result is 5944.37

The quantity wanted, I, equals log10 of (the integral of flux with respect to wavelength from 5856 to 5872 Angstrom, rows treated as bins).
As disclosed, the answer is 2.091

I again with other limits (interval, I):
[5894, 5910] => 2.053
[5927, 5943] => 2.087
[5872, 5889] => 2.088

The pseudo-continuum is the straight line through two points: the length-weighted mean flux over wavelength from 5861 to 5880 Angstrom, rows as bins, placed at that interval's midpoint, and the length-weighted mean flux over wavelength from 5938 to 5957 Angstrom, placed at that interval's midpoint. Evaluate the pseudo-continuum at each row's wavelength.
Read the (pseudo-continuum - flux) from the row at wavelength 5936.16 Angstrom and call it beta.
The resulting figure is 0.35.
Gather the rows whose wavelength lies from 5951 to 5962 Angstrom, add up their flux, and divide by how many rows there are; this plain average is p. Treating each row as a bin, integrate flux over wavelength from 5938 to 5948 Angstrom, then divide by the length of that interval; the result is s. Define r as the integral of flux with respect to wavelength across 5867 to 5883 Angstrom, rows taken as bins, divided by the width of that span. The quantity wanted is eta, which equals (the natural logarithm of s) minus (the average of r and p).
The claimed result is -5.5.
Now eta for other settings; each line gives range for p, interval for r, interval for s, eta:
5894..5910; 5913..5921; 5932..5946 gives -5.2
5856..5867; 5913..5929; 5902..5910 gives -5.6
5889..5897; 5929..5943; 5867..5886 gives -4.6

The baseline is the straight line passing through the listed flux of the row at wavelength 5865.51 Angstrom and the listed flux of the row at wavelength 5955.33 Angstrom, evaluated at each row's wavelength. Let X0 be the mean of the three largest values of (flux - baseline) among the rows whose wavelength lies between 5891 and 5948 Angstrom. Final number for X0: 0.4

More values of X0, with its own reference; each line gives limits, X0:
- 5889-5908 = -0.3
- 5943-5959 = 0.4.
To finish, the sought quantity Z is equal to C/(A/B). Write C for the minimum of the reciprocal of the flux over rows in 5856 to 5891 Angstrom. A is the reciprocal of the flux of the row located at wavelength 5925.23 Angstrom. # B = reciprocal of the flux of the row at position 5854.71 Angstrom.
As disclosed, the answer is 0.122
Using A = 0.141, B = 0.136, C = 0.126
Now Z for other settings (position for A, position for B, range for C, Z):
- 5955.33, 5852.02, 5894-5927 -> 0.133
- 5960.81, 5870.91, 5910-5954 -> 0.129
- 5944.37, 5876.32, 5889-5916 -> 0.137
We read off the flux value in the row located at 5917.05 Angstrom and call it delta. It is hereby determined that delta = 7.304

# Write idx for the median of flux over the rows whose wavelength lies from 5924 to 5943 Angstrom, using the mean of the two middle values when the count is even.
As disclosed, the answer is 7.6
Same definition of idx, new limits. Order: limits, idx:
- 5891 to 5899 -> 5.9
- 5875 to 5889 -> 7.1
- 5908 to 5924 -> 7.4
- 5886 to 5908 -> 6.8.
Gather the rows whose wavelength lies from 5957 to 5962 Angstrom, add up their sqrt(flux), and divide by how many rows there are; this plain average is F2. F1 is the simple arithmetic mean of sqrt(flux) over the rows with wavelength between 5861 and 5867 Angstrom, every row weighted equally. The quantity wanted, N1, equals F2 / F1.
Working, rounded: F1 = 2.75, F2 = 2.76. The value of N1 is 1.01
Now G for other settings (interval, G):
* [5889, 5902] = 5898.01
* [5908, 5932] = 5919.78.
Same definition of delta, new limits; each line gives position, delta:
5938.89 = 7.634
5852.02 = 7.41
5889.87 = 5.712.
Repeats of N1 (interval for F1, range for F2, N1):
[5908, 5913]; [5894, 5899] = 0.93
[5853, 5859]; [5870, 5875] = 1.01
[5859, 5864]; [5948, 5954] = 1.00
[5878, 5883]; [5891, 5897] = 0.87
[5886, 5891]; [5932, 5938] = 1.11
